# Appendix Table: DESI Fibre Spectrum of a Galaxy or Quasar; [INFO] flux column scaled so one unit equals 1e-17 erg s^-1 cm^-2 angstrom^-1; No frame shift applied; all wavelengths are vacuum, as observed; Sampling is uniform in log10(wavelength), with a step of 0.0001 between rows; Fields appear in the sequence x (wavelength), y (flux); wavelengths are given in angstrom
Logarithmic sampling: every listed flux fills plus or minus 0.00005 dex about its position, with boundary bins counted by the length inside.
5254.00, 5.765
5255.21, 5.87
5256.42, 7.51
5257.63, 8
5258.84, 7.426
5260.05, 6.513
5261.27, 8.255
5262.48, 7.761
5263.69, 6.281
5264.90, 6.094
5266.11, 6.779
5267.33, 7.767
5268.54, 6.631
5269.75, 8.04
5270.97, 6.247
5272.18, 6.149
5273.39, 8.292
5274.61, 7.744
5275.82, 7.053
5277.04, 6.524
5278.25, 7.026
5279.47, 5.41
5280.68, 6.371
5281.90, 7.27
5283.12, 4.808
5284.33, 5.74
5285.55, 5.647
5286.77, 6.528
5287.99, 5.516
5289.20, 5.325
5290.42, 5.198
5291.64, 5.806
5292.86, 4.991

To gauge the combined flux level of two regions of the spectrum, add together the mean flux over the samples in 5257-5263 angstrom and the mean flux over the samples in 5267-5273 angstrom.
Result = 14.6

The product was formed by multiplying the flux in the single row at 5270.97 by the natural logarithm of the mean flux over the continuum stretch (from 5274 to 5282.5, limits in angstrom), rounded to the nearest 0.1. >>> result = 11.9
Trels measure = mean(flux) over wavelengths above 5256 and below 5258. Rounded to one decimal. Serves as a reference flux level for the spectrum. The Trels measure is 7.8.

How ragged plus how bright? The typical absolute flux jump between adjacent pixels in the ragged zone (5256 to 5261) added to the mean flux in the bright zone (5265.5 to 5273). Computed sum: 7.6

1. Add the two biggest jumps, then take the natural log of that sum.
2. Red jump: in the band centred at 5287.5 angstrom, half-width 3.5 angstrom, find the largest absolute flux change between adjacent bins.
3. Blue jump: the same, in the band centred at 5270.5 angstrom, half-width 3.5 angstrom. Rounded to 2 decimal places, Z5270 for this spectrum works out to 1.15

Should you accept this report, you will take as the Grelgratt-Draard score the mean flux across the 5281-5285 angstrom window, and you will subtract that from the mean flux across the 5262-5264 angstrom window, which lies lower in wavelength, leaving 1.1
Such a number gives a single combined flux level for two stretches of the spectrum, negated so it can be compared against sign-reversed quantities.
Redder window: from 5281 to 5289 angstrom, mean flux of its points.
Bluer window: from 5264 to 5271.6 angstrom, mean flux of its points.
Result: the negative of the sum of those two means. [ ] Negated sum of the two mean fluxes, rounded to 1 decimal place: -12.8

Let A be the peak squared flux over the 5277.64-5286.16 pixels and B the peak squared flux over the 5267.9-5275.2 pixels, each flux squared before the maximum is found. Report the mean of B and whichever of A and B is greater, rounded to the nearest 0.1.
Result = 68.8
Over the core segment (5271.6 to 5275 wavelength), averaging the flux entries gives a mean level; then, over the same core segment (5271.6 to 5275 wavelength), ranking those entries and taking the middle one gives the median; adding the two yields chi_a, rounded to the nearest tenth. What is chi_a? 15.1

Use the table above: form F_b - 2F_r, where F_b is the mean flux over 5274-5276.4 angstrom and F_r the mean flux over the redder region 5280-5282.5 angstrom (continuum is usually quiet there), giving -6.2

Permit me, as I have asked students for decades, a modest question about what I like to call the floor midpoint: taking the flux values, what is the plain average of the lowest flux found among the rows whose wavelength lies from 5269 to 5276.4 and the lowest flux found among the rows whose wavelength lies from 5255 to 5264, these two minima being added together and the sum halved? 6.01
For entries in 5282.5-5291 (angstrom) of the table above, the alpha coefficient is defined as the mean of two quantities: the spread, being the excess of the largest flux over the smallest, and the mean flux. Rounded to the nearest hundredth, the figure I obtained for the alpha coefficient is 3.63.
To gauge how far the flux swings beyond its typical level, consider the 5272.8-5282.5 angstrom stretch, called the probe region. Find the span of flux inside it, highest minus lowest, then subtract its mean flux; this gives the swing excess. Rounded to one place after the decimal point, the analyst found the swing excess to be -4.1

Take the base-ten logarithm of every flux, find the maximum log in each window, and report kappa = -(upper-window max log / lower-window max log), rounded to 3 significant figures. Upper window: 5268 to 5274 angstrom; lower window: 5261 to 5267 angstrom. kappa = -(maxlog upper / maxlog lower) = -1.00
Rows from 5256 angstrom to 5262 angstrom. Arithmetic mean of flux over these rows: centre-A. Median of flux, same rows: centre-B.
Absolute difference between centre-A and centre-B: 0.03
